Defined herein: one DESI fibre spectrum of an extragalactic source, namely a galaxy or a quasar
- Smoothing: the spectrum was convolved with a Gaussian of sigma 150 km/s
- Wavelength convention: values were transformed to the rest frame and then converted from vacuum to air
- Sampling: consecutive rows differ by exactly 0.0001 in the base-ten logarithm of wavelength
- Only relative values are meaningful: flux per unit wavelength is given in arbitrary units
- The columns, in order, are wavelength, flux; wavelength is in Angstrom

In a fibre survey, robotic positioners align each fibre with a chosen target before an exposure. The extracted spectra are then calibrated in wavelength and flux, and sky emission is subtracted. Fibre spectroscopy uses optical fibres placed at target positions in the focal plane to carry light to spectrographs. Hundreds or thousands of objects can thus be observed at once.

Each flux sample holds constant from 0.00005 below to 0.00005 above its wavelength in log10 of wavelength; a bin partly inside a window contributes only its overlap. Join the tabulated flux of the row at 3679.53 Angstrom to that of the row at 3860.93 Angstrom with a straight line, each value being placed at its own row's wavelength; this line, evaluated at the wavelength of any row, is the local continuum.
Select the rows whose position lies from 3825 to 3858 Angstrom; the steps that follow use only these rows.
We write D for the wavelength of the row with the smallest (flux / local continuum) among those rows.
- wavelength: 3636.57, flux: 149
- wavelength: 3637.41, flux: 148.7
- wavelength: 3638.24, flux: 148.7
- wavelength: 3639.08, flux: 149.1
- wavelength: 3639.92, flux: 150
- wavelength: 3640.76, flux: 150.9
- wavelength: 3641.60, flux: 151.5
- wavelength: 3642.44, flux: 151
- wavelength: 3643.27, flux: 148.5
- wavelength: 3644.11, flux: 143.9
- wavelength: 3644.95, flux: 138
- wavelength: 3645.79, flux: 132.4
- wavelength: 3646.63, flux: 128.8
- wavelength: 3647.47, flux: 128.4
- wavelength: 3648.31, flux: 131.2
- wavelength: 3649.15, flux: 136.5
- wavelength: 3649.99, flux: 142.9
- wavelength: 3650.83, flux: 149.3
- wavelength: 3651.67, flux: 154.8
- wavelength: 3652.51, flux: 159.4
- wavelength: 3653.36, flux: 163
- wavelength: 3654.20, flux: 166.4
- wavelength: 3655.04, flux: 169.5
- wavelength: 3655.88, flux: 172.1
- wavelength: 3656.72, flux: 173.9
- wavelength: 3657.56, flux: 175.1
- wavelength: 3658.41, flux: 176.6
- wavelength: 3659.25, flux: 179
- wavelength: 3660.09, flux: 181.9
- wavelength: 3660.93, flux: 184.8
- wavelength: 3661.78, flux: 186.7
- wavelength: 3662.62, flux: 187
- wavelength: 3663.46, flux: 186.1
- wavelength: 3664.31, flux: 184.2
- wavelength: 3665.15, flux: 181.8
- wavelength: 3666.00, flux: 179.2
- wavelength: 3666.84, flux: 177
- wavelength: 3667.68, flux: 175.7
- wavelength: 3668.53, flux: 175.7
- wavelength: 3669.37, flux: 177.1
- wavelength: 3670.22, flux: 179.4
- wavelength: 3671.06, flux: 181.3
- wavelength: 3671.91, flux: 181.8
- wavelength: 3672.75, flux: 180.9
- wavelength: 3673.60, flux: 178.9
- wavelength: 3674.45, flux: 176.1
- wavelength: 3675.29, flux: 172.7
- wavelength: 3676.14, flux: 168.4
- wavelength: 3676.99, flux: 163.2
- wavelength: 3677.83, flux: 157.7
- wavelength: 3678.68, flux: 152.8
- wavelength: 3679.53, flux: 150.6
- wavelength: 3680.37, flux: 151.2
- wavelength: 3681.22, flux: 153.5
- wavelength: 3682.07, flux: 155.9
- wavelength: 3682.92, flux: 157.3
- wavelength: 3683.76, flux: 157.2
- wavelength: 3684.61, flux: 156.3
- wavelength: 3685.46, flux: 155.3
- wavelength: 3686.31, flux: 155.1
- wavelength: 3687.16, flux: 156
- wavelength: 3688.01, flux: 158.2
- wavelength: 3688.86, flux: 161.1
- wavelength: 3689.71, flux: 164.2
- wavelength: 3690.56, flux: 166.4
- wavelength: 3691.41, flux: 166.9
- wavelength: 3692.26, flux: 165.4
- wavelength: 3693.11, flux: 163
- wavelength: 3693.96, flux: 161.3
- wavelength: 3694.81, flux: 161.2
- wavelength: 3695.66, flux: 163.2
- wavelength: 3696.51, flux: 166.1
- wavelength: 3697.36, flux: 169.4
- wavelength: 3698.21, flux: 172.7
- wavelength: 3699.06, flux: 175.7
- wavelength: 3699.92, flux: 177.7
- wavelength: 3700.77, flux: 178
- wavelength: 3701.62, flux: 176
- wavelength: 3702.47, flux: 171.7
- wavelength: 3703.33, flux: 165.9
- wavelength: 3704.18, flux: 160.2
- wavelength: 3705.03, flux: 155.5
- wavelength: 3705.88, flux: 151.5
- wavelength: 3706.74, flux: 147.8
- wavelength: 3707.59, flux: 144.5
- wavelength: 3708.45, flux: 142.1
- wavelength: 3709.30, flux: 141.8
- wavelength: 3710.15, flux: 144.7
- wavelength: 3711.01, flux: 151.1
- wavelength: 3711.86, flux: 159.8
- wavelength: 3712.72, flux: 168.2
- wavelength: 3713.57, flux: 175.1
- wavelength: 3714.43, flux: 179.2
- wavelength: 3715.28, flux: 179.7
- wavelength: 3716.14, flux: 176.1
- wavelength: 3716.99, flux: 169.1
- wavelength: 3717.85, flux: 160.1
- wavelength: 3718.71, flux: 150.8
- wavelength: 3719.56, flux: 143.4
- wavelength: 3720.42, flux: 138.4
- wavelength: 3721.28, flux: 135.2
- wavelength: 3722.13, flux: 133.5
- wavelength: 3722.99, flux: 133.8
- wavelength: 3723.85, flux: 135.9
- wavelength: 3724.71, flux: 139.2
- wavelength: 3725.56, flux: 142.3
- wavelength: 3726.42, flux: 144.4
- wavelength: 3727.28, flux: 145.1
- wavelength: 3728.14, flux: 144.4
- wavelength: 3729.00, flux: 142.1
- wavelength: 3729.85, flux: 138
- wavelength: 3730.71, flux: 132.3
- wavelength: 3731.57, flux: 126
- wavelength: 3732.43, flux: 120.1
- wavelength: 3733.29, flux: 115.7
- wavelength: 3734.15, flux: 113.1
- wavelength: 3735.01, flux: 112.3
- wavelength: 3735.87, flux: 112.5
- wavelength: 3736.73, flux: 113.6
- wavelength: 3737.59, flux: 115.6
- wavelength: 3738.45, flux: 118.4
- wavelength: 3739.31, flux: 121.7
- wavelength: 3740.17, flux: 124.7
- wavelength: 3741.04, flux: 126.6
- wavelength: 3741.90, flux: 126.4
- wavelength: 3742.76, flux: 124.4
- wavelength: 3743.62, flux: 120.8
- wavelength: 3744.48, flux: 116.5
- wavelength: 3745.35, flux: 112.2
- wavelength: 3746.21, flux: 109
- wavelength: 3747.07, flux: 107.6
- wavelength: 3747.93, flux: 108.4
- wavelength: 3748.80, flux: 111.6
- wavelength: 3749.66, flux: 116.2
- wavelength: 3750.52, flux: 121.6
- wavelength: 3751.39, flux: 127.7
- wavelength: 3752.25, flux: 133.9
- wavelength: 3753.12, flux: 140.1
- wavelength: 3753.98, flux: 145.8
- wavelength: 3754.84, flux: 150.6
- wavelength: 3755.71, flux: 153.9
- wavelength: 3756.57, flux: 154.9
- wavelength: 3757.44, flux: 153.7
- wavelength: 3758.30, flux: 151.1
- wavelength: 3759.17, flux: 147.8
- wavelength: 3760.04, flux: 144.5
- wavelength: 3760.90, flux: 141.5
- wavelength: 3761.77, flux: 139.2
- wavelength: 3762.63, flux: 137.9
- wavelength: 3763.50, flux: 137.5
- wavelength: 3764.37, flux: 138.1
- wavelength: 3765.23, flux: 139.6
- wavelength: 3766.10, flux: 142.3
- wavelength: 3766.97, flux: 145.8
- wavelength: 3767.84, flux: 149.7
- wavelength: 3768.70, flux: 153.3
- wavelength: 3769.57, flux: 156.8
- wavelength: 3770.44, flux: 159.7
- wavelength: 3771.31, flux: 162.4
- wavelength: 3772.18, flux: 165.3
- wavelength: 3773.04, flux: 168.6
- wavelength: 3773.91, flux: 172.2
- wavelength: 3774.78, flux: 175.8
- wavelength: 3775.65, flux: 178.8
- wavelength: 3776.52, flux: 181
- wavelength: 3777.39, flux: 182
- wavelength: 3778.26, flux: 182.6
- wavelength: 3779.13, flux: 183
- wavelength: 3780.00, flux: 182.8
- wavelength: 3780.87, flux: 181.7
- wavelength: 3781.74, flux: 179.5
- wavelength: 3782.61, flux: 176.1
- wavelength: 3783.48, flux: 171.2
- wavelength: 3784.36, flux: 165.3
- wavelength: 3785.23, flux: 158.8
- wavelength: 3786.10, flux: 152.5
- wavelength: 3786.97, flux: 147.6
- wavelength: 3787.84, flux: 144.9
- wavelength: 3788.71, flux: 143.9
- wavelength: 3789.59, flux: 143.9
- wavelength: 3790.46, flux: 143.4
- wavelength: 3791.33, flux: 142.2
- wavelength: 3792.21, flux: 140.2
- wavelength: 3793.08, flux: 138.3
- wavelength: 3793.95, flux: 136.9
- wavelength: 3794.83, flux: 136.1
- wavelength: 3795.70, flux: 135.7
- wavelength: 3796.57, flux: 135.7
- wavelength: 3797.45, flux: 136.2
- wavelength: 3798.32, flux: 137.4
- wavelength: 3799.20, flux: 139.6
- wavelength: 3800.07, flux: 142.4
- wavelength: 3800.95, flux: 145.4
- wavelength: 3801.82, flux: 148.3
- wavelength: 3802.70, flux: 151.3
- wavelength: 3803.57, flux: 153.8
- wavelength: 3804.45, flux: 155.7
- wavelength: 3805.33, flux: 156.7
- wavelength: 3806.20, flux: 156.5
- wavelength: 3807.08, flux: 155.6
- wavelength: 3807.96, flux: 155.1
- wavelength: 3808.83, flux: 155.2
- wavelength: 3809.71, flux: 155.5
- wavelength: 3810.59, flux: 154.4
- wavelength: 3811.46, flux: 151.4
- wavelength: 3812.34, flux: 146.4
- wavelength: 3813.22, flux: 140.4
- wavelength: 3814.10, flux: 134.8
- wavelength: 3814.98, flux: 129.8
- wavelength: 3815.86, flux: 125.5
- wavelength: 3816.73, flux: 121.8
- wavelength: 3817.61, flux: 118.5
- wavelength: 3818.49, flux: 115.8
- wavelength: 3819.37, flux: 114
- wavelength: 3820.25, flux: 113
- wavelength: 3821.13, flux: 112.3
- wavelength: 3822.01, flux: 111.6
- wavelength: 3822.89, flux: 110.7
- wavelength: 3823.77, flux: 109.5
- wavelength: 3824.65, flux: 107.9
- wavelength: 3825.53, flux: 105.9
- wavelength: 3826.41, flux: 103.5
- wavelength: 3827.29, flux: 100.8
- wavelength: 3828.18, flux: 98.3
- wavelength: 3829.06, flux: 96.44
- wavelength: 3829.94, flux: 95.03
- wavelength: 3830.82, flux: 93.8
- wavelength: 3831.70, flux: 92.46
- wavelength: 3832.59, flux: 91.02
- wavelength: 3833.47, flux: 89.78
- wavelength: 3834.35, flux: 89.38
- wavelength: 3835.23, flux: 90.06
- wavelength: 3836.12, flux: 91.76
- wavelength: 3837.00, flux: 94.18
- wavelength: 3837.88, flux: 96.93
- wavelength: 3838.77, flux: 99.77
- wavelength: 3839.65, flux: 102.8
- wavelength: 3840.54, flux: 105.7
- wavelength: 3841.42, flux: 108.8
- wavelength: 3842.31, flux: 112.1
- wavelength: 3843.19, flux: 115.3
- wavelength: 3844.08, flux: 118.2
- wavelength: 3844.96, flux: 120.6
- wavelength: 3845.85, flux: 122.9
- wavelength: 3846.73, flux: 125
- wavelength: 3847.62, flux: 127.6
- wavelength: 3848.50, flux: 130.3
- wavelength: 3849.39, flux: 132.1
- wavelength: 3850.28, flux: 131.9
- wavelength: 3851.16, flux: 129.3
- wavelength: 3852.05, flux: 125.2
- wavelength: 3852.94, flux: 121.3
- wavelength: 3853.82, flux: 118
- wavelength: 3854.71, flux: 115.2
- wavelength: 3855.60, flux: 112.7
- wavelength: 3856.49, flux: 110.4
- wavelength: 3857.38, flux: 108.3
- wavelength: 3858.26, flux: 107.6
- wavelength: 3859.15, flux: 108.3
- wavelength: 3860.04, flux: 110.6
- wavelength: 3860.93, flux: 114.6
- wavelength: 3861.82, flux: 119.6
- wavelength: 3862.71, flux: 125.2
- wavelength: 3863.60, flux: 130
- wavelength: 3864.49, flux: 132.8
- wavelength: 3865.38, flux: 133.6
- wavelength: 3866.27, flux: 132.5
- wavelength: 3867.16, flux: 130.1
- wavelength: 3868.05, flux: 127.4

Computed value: 3834.35 Angstrom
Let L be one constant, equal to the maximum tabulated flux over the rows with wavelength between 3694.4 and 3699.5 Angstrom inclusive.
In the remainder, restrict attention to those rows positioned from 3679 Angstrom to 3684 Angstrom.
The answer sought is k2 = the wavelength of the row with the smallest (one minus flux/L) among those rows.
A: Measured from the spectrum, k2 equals 3682.92 Angstrom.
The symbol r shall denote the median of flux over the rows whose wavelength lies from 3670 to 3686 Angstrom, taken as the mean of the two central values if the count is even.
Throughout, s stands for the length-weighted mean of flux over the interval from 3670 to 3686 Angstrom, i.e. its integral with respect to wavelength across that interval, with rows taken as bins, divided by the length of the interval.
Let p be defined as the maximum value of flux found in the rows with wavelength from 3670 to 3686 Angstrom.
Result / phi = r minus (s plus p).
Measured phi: -189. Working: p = 181.8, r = 158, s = 165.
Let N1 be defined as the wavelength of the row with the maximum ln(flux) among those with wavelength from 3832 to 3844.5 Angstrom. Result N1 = 3844.08 Angstrom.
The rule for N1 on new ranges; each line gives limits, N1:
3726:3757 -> 3756.57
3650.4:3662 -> 3661.78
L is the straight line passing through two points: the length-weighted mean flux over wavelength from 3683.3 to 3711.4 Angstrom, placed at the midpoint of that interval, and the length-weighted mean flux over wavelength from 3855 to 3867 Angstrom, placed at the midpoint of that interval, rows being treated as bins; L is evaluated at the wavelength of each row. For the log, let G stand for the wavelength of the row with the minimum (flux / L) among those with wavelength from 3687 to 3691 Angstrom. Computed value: 3687.16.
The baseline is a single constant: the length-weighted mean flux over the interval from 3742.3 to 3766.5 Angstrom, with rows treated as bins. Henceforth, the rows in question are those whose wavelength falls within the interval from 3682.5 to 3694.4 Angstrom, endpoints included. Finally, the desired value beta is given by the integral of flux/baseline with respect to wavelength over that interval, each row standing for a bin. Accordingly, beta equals 14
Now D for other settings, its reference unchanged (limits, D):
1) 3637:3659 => 3647.47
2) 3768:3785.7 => 3768.70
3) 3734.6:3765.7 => 3747.07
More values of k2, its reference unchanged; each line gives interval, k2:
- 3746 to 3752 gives 3751.39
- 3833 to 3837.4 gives 3837.00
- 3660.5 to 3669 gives 3662.62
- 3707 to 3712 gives 3711.86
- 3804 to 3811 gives 3805.33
